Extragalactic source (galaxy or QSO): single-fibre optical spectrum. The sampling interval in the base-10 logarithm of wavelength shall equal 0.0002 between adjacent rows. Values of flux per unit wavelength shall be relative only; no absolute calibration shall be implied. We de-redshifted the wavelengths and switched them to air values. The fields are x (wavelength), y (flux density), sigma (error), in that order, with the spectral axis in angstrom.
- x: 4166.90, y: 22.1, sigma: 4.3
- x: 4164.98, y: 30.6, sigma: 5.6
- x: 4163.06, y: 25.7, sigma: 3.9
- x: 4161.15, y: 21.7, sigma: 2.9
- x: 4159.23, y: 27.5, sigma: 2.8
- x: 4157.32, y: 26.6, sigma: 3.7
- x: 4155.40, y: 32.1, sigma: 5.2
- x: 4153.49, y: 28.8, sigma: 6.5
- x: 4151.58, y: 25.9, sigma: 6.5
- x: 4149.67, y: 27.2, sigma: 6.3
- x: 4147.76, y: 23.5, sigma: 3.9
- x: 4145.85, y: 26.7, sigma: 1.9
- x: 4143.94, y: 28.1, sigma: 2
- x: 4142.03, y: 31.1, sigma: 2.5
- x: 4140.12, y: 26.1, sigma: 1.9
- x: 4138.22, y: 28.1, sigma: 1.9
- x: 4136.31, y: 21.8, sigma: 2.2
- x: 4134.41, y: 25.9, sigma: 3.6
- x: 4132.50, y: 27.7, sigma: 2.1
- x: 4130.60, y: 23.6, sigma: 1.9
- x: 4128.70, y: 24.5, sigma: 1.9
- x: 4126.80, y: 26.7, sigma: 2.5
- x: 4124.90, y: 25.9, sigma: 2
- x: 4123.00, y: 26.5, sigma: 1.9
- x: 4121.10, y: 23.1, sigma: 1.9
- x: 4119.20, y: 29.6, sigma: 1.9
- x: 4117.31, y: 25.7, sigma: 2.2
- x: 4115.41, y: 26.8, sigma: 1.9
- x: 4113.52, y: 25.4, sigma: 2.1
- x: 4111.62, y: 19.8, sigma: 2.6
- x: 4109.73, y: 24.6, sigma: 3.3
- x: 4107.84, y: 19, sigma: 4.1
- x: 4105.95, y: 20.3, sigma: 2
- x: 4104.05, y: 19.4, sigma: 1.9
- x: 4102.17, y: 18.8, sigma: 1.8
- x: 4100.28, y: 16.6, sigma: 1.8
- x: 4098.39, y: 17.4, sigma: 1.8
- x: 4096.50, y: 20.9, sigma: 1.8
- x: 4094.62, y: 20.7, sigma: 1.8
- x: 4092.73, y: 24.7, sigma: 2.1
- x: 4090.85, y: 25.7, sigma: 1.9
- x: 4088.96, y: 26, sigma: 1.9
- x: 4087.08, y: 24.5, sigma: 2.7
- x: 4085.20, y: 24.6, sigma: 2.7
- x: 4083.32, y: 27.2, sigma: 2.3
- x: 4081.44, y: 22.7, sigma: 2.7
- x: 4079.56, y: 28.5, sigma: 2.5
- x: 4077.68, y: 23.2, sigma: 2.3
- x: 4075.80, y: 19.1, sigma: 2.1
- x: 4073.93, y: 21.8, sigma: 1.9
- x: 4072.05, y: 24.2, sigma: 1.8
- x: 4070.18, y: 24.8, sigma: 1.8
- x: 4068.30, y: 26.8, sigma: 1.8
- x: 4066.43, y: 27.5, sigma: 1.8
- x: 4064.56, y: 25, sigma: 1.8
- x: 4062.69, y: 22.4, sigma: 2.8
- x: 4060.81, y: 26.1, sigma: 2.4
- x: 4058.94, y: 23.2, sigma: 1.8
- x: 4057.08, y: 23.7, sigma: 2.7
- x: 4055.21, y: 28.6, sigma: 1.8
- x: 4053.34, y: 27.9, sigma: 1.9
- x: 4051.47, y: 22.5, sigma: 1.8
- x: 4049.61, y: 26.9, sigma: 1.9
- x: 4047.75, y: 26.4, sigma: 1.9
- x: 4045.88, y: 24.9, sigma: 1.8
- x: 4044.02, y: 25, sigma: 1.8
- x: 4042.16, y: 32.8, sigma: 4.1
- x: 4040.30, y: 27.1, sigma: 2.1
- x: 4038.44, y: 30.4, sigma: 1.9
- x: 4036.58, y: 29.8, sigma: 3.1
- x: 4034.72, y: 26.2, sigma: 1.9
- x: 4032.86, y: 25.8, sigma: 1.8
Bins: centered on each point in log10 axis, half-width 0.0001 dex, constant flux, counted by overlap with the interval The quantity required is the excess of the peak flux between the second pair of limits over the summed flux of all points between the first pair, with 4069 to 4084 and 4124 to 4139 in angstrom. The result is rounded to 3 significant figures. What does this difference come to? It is -163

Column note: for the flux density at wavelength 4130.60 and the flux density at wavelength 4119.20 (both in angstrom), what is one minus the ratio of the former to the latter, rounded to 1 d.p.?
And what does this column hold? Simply 0.2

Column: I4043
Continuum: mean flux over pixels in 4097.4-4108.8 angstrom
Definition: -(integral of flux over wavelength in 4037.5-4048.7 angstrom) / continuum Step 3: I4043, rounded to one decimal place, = -16.7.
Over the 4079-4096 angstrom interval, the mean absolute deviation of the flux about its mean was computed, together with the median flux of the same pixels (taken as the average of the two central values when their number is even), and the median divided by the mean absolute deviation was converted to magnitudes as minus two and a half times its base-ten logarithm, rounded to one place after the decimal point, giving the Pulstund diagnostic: -2.9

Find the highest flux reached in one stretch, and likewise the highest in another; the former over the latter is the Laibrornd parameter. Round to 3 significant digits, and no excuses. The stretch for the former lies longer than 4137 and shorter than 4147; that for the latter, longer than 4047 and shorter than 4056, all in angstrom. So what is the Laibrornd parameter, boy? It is 1.09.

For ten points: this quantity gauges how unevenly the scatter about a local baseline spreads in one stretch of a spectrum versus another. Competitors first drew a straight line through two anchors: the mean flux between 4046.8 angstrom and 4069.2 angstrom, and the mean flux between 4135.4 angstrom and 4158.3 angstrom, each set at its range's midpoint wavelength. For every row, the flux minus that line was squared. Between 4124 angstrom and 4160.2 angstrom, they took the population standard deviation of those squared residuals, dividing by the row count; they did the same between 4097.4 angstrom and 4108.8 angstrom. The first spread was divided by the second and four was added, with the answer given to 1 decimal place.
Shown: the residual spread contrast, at 4.4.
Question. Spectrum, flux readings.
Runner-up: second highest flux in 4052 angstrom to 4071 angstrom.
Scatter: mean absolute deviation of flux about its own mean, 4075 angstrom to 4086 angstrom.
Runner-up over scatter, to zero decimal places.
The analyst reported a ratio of 11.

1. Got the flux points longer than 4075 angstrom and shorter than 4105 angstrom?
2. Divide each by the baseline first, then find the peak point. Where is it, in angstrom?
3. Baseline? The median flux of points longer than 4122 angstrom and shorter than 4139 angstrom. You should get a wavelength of 4079.56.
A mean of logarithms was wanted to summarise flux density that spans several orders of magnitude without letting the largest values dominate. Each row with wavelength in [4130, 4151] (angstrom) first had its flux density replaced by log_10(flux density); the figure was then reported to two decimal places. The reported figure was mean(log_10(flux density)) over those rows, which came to 1.42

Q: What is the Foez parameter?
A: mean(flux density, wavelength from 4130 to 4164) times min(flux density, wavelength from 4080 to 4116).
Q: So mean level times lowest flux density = 441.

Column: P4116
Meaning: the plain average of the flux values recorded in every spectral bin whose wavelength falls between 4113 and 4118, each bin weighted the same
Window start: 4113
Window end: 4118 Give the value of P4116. 26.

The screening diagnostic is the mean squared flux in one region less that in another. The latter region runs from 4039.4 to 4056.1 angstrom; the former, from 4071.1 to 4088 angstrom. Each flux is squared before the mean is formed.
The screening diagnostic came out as -149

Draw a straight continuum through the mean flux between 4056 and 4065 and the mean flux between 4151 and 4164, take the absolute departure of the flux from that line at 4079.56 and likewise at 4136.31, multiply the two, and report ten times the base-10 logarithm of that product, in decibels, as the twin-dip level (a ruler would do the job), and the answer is 12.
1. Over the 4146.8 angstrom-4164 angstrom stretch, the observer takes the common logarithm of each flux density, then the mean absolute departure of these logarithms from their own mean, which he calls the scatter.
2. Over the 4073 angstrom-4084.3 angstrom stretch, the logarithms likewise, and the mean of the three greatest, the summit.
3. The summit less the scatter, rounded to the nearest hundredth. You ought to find 1.38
